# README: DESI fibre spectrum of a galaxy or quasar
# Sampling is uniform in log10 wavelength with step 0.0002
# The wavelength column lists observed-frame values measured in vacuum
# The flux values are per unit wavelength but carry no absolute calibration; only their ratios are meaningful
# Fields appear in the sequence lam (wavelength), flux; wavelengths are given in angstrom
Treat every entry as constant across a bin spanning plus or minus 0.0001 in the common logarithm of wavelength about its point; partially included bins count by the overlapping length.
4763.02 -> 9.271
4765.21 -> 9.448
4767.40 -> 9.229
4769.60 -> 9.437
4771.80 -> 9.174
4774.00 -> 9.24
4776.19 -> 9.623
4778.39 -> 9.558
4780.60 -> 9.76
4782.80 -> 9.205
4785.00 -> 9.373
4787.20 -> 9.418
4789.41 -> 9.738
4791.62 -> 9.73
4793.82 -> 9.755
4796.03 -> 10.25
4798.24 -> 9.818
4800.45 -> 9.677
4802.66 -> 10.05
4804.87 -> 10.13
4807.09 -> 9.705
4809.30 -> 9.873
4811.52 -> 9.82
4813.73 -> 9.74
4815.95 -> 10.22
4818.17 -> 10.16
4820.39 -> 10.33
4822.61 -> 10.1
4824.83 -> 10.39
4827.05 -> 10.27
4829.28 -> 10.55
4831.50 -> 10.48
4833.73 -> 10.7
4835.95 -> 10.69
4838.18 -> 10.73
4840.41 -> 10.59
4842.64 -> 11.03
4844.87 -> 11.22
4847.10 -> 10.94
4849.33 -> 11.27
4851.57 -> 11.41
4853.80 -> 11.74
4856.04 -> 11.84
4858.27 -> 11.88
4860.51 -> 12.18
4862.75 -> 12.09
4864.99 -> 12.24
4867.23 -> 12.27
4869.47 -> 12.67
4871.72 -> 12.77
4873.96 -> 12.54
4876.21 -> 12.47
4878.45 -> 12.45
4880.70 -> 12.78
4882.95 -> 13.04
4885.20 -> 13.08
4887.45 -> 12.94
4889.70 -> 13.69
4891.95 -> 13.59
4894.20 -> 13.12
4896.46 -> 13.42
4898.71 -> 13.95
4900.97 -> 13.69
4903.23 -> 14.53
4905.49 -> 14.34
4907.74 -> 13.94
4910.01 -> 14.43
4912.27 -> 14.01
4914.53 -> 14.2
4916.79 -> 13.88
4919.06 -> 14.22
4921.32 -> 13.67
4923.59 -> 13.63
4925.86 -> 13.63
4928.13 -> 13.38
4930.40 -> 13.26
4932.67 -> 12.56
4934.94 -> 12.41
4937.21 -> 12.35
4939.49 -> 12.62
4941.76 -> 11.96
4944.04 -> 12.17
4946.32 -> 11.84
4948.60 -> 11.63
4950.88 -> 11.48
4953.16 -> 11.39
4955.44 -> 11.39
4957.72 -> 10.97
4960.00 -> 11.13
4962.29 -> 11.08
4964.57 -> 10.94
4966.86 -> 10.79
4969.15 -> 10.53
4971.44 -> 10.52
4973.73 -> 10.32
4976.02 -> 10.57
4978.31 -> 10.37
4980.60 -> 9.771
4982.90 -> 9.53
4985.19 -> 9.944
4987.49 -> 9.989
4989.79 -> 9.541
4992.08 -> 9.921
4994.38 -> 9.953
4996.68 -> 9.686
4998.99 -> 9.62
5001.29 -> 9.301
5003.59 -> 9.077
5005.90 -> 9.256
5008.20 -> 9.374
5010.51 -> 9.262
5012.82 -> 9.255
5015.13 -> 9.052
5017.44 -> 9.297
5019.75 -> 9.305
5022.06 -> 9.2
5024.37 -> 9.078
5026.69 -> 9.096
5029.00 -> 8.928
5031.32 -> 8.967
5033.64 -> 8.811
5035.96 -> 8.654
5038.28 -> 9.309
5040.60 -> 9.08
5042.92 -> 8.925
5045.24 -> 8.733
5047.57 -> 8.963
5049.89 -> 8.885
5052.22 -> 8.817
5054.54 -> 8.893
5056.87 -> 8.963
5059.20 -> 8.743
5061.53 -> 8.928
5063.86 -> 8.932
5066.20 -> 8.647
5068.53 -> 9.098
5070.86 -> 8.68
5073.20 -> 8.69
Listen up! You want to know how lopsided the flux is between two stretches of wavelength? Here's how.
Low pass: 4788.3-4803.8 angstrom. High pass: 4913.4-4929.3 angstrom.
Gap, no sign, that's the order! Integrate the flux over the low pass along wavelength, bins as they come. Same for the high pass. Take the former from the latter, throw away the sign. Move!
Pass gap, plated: 67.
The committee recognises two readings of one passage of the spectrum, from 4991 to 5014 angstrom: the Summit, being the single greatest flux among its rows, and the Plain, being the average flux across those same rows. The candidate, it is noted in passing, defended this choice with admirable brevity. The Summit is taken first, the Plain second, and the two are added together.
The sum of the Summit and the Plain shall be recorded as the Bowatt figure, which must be 19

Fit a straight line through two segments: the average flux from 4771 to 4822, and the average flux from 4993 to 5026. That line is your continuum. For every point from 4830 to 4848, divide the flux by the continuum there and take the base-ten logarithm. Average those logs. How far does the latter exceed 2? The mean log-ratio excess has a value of -1.95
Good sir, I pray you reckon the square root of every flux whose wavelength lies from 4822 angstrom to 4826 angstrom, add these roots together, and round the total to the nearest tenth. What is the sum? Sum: 6.4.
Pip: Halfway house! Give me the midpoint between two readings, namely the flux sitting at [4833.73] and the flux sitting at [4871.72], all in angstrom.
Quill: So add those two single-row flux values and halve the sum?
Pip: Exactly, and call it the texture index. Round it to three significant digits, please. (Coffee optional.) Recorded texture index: 11.7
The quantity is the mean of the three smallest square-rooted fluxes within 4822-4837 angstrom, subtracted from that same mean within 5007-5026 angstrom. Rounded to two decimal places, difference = -0.18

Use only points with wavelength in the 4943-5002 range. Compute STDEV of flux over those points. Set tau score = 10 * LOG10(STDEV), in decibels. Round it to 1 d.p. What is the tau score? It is -1.0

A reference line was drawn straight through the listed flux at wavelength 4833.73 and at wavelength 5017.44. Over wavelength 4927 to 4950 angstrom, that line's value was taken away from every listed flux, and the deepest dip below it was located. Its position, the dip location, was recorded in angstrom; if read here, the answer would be 4948.60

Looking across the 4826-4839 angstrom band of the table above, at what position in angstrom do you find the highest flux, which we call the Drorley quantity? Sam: 4838.18 angstrom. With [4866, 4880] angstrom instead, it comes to 4871.72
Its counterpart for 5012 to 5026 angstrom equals 5019.75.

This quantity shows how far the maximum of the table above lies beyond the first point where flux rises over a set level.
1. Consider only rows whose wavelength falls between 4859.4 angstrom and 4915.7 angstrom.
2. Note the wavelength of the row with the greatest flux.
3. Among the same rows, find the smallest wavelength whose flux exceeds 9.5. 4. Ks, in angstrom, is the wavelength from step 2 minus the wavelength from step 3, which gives 42.7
